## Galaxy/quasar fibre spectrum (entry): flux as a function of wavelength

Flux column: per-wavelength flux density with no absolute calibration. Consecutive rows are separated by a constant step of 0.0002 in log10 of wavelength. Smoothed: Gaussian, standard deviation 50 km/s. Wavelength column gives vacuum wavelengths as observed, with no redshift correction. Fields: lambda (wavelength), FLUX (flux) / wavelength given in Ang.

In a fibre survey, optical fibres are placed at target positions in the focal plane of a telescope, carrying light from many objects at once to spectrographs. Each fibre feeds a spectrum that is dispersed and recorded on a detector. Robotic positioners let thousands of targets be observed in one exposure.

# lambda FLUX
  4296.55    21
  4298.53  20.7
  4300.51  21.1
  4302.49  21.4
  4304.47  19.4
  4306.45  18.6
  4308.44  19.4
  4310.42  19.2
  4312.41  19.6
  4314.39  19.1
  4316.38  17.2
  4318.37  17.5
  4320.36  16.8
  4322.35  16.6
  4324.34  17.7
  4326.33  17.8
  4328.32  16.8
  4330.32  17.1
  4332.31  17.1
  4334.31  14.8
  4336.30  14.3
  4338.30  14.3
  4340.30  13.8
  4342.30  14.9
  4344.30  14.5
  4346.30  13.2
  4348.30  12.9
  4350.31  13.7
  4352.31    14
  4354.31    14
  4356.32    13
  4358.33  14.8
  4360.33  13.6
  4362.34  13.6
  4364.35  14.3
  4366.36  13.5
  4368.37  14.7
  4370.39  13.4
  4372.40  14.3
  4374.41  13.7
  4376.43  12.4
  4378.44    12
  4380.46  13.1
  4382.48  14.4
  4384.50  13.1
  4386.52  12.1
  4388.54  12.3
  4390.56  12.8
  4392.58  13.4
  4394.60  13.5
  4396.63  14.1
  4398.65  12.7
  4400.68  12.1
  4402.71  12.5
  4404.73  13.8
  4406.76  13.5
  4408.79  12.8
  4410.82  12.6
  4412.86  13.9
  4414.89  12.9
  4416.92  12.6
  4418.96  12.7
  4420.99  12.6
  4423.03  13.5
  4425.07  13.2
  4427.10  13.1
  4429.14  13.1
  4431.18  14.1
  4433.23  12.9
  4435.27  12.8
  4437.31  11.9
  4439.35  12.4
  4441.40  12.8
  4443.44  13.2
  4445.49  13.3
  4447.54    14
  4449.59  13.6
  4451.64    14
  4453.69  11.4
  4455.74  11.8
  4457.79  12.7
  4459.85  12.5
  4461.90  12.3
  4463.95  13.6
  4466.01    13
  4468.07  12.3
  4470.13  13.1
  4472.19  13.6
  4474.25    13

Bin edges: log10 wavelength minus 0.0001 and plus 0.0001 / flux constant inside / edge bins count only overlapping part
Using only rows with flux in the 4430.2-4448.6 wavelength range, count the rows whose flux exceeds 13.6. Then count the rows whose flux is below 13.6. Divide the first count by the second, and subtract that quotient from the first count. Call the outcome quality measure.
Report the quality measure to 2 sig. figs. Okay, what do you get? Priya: 1.7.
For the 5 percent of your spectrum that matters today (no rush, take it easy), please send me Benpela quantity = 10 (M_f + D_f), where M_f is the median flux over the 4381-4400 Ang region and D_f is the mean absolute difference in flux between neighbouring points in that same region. 138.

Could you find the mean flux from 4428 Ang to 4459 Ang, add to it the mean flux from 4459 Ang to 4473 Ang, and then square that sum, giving 668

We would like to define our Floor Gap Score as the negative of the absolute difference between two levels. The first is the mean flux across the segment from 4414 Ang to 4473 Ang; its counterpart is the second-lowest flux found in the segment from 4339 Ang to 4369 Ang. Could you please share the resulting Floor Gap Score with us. -0.07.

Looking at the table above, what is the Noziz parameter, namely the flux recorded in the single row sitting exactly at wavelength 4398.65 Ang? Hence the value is 12.7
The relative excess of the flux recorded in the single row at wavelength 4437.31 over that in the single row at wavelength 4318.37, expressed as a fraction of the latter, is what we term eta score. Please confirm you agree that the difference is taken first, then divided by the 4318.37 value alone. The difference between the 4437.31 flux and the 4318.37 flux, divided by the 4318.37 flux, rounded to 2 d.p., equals -0.32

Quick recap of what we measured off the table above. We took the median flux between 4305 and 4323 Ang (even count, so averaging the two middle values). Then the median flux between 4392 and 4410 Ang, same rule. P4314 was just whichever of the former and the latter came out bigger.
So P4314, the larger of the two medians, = 18.6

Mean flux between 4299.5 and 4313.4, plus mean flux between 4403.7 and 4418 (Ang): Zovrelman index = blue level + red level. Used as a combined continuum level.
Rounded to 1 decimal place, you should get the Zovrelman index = 33.0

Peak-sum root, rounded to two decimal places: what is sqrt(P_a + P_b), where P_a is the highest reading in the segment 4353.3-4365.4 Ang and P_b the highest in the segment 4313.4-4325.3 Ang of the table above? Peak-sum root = 5.82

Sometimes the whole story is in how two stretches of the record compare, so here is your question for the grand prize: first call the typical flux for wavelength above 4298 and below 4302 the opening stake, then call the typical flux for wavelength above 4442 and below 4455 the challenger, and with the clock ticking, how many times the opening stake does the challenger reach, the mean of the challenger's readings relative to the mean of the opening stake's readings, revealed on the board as 0.63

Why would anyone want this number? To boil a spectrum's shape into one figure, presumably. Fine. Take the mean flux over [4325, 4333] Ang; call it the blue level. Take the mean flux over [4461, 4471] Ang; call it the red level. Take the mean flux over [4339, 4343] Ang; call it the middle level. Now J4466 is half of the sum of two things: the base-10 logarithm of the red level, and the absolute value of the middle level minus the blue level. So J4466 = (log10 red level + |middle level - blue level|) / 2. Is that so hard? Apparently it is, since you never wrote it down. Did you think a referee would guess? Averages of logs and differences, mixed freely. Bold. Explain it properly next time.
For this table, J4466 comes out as 2.0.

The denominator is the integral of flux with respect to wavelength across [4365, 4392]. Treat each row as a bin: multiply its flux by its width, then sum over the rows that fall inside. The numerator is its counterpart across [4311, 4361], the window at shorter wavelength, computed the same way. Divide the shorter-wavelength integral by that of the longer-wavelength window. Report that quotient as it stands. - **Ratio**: 2.2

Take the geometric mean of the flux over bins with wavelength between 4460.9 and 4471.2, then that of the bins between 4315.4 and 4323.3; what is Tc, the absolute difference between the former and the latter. 4.2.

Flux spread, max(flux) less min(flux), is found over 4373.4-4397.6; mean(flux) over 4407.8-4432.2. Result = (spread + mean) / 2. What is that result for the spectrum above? 7.7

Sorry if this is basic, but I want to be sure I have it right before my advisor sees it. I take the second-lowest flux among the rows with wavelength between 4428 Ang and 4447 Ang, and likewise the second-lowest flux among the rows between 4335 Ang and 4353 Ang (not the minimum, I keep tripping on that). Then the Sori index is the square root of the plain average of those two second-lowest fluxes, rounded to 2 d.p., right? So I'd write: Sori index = 3.58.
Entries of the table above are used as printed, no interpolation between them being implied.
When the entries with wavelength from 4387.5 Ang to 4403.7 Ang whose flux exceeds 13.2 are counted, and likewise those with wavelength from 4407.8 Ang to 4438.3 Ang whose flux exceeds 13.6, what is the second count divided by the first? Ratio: 0.67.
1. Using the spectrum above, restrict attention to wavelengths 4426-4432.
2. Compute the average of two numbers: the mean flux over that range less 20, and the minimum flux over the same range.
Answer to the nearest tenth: 3.3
